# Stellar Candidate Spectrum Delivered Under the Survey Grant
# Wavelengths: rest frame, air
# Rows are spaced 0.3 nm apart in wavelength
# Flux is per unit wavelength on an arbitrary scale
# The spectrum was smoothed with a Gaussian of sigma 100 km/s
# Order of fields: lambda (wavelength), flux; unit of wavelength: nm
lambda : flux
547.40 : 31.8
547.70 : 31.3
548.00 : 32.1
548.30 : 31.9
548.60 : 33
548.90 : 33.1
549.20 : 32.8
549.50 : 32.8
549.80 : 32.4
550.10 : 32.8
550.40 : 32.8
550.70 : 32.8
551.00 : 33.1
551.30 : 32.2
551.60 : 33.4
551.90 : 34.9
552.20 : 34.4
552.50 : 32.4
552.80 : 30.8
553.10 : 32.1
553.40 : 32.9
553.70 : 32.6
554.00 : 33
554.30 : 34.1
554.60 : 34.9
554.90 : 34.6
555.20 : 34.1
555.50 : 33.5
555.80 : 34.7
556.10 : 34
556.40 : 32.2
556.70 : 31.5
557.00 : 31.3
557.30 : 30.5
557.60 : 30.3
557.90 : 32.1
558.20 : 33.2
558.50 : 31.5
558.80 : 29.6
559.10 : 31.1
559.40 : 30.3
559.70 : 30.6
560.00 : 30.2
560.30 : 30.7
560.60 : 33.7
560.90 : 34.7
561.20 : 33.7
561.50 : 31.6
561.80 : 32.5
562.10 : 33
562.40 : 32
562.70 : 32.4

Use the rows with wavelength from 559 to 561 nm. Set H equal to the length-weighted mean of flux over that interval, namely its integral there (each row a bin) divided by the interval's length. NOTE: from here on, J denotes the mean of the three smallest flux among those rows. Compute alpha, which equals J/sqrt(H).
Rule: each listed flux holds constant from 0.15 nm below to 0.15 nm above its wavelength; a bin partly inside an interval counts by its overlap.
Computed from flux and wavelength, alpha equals 5.41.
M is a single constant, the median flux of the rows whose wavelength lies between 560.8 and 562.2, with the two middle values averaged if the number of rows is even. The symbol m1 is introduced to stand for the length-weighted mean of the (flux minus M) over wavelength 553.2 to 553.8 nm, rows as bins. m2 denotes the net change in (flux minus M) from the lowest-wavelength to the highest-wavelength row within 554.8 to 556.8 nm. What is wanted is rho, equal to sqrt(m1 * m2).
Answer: 0.95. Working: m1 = -0.3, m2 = -3.1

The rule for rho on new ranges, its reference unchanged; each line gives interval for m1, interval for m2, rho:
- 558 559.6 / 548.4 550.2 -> 0.61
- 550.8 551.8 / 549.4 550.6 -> 0.00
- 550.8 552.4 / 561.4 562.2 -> 0.87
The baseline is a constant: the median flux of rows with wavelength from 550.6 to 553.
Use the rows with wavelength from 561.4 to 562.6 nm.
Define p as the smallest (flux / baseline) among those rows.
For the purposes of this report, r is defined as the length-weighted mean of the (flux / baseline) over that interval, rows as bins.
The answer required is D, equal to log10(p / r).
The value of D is -0.0096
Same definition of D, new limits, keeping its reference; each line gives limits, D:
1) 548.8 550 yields -0.0048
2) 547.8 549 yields -0.0074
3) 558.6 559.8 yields -0.0121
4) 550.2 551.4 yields -0.0074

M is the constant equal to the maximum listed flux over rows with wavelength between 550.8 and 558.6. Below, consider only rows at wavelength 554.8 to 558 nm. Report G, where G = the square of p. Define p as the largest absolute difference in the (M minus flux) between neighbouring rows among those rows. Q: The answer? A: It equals 3.2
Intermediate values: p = 1.80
